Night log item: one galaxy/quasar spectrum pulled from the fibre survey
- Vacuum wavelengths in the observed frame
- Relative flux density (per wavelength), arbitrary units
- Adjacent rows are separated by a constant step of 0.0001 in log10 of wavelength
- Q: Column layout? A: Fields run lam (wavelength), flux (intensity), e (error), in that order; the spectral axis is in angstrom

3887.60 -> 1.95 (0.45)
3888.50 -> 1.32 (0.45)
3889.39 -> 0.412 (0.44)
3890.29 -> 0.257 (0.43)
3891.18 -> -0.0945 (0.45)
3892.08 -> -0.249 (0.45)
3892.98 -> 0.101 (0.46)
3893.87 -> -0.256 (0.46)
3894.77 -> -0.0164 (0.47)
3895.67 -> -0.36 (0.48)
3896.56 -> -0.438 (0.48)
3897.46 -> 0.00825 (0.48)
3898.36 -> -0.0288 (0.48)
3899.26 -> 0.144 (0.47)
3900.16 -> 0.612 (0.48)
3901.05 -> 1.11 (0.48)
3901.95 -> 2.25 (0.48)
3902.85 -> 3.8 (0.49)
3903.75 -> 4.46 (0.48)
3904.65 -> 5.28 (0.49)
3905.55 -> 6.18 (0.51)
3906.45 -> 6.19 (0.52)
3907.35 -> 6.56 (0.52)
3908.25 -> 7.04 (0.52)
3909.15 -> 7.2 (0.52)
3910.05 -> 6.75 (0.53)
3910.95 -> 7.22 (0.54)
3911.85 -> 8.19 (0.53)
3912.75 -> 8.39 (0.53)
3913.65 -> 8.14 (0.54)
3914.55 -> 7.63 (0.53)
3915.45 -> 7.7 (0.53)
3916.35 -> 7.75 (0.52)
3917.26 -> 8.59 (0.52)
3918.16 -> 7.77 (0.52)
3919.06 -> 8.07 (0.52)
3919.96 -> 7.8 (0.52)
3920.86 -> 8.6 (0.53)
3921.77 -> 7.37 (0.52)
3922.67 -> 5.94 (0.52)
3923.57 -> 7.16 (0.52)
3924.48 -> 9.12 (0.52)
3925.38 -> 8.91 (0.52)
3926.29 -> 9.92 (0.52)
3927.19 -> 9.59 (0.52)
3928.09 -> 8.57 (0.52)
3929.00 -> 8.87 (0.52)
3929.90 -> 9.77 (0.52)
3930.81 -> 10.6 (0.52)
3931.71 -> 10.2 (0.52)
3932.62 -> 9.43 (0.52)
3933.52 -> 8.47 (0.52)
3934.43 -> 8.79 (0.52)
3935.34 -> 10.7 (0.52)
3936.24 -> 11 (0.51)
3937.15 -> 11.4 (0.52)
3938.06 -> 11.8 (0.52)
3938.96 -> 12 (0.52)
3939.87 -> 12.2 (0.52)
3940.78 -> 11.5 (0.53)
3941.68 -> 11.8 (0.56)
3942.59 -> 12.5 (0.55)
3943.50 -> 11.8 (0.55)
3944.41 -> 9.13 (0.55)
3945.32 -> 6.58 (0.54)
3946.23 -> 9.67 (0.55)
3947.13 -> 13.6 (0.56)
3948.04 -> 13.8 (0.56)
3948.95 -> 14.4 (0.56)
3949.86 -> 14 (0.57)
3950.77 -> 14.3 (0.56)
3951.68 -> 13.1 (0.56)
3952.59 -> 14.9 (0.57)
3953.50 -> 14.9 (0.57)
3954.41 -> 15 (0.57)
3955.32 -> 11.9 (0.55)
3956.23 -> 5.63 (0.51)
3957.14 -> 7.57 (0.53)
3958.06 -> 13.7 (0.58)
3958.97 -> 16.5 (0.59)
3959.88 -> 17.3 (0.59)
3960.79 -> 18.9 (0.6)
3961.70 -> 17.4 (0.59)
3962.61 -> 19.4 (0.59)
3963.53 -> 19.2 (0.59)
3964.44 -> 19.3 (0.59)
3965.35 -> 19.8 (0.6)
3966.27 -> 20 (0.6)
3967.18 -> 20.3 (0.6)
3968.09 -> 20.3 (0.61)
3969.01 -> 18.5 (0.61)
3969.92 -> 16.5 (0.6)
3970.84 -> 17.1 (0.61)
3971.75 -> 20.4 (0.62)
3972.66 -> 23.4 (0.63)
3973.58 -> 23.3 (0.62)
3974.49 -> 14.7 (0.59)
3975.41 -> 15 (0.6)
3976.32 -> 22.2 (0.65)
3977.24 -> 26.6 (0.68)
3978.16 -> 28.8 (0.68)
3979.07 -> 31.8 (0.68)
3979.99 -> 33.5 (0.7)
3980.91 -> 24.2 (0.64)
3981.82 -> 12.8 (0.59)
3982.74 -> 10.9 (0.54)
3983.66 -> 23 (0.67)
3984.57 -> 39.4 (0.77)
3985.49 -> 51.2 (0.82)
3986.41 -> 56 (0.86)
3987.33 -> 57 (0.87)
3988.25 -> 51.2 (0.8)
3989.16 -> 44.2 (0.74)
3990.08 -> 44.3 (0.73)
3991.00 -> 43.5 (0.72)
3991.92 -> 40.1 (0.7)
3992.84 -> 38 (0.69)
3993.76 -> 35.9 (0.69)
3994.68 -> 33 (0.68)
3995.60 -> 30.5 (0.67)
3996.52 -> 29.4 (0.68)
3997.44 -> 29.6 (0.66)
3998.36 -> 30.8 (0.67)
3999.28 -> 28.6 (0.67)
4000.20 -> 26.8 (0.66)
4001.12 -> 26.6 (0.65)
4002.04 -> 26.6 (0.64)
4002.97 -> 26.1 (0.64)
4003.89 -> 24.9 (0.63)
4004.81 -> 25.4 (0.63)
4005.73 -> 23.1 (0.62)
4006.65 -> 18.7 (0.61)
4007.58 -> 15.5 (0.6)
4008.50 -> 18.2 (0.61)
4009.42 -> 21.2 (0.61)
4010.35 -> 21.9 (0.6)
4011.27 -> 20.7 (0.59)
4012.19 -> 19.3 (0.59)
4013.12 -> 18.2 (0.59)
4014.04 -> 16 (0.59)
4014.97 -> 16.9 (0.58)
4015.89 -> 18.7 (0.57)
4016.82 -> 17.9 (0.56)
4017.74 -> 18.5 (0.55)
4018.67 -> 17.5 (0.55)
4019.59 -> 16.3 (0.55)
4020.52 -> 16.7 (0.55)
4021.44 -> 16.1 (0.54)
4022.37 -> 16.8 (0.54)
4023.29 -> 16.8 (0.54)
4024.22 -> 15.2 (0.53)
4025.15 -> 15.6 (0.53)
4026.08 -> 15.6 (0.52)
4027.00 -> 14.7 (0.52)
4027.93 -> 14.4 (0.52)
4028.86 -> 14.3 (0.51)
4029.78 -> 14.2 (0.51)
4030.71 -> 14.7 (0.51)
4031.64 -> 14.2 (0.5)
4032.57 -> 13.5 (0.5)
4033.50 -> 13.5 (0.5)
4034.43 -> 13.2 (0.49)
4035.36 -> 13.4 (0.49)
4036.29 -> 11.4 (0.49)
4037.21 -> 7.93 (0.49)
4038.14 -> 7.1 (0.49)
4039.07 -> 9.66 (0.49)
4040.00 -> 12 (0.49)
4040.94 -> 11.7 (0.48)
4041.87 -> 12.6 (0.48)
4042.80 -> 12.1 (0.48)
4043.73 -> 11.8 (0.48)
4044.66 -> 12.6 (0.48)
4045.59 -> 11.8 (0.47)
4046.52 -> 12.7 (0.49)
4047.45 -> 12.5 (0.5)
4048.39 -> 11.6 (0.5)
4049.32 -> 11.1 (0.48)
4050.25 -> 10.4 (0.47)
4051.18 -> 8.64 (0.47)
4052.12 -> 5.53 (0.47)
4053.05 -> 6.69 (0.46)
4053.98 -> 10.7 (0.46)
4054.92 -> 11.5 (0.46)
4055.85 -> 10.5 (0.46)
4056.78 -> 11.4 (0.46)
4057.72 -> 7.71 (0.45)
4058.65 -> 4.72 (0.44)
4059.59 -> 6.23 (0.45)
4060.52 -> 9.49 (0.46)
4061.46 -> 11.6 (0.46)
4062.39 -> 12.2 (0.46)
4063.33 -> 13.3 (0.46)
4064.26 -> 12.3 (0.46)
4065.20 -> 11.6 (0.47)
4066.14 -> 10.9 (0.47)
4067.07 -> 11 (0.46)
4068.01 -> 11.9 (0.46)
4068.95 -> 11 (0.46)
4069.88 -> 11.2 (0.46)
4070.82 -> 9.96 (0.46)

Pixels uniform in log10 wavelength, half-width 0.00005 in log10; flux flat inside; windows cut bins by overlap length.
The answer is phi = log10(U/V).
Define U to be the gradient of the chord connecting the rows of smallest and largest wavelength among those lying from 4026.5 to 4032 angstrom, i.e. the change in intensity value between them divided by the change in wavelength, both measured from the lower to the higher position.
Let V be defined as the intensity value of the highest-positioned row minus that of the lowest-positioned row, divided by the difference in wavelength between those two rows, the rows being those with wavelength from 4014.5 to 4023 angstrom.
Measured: 0.9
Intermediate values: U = -0.11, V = 0.0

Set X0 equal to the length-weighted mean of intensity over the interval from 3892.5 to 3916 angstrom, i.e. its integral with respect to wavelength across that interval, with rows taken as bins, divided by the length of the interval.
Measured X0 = 4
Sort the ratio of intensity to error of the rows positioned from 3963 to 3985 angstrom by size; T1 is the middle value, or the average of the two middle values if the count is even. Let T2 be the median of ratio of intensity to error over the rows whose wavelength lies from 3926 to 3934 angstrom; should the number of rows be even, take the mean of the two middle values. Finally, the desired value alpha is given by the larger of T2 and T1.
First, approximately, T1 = 33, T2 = 18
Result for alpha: 33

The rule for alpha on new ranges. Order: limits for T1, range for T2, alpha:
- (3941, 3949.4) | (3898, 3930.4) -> 21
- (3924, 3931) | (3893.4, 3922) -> 18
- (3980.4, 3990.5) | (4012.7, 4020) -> 60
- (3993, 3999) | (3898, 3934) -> 46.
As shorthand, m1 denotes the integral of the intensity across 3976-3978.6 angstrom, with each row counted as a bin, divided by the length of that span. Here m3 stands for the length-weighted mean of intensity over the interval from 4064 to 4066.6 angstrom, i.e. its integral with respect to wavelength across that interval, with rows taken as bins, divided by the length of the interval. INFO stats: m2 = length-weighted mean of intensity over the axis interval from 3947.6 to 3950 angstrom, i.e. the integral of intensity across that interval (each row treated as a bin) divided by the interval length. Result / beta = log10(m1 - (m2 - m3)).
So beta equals 1.37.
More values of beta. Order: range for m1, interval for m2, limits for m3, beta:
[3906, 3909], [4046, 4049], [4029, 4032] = 0.95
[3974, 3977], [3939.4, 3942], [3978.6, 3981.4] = 1.55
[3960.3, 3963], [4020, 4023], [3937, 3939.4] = 1.14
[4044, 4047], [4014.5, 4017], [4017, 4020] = 1.08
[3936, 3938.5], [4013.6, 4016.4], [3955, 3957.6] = 0.38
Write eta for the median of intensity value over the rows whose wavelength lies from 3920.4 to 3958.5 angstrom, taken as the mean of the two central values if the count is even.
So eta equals 11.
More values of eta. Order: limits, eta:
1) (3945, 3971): 15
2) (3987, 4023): 25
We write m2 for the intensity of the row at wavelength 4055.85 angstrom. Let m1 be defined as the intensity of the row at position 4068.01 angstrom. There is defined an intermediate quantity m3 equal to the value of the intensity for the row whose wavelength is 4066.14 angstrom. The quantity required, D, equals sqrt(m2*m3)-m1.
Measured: -1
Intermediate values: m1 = 11.9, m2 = 10.5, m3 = 10.9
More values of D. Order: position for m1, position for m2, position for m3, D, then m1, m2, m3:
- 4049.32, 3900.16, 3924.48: -9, 11.1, 0.612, 9.12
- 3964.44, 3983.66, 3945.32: -7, 19.3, 23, 6.58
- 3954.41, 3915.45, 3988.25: 5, 15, 7.7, 51.2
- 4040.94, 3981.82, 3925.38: -1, 11.7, 12.8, 8.91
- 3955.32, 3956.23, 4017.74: -2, 11.9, 5.63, 18.5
